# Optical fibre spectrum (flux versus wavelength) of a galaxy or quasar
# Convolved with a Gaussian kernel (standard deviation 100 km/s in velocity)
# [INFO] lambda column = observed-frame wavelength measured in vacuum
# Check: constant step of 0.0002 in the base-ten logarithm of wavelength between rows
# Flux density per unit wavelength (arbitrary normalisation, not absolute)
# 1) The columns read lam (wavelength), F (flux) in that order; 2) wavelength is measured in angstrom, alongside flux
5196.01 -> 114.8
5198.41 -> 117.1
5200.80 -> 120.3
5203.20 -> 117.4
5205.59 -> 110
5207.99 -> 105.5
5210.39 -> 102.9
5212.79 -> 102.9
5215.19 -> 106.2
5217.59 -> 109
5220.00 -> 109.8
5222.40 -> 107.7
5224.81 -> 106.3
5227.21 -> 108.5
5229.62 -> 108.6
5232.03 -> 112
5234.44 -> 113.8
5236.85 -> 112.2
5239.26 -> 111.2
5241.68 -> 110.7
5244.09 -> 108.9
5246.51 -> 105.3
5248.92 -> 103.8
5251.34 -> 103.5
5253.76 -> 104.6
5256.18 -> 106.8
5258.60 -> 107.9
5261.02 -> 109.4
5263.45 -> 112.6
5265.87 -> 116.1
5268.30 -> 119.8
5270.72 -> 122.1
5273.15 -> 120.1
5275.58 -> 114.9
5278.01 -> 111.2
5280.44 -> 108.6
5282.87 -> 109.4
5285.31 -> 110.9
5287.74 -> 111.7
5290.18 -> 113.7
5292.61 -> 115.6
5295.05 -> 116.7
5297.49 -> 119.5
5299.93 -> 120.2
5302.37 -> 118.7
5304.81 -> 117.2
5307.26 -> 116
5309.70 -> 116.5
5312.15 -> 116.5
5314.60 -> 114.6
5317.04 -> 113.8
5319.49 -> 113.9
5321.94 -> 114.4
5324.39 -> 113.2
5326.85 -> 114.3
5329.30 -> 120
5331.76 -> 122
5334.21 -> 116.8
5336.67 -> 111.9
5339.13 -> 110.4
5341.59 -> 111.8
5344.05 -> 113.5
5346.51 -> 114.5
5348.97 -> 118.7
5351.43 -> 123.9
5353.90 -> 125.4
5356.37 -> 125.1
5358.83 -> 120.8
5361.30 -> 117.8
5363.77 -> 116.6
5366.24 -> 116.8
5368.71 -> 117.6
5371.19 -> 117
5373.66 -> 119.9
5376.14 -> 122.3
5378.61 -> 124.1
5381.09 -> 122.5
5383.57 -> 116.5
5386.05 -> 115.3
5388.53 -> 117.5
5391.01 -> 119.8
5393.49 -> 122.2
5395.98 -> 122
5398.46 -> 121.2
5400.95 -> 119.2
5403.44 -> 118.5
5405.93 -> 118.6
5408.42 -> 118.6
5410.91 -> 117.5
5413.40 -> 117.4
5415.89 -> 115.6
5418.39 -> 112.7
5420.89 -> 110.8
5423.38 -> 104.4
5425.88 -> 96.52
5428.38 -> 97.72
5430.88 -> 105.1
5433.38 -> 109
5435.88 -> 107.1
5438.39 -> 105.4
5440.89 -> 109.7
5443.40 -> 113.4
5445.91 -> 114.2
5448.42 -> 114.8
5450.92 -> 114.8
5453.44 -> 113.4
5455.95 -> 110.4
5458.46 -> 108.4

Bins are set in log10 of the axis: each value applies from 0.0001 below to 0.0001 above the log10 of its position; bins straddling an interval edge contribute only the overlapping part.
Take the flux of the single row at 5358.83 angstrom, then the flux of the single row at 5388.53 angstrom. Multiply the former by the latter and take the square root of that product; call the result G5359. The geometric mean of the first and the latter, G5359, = 119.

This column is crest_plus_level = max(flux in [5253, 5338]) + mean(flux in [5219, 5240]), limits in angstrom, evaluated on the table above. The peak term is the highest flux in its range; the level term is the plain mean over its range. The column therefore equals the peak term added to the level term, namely 232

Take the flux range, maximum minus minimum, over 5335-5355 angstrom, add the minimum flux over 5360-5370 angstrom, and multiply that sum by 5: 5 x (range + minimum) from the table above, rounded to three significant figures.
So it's 658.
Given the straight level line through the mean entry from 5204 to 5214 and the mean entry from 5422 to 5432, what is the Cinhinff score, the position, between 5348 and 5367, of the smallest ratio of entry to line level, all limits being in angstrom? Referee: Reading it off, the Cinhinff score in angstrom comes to 5363.77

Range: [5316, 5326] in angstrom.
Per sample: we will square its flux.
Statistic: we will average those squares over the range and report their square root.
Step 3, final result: 114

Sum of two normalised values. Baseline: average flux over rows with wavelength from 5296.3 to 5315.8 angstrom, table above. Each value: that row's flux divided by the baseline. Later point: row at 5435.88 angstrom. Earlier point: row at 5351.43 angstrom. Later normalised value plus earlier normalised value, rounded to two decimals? 1.97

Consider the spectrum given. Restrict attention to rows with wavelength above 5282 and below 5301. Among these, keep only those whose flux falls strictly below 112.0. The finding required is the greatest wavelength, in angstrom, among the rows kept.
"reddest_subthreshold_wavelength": 5287.74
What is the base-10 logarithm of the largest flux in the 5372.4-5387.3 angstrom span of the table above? 2.09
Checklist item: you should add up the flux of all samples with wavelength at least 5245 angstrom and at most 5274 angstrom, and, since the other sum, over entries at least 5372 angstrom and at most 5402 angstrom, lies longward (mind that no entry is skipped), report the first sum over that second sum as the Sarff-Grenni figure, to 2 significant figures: 0.92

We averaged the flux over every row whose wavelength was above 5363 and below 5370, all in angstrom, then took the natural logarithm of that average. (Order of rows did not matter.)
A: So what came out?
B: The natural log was 4.762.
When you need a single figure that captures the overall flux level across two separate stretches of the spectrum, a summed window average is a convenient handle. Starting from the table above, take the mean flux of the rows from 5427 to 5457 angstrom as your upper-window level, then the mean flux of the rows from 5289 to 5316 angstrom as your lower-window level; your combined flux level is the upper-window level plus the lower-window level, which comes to 226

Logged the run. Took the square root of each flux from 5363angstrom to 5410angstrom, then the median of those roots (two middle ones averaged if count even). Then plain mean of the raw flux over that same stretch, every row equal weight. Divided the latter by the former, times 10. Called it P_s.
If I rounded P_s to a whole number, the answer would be 110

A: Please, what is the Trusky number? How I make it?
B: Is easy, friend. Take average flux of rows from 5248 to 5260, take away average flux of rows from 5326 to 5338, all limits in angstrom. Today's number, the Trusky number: -12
